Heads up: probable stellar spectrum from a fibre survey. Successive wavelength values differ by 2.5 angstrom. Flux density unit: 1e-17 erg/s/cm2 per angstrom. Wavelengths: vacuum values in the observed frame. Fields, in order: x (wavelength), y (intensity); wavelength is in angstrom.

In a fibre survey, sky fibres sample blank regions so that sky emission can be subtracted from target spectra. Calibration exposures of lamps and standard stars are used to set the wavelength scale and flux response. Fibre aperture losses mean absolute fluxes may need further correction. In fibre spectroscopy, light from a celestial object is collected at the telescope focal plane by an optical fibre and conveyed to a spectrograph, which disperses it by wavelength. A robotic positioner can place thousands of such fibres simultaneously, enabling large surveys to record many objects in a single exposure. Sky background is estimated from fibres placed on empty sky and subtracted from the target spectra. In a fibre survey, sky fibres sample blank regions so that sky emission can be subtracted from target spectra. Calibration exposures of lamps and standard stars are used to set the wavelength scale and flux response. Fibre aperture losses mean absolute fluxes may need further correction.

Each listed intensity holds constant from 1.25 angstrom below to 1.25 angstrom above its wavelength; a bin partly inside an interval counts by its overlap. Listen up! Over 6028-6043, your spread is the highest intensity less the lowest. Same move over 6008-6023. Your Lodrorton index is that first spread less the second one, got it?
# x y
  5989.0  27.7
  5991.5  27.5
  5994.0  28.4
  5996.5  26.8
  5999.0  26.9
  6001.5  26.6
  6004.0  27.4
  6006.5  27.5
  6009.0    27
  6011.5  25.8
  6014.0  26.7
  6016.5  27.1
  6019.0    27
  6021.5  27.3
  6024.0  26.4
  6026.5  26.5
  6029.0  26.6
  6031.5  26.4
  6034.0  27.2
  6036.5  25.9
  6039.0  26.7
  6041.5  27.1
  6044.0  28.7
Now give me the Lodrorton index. -0.20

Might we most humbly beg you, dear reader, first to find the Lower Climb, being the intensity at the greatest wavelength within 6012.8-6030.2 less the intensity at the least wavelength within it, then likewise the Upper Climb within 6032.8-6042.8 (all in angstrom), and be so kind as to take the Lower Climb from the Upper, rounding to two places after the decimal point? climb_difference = 0.00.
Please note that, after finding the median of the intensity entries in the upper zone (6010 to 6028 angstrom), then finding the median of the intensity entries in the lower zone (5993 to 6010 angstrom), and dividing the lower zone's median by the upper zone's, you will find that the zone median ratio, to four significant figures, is 1.011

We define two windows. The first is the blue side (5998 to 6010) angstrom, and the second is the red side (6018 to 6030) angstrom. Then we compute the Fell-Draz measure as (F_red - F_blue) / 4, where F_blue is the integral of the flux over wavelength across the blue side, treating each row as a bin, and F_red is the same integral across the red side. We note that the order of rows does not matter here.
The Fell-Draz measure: -1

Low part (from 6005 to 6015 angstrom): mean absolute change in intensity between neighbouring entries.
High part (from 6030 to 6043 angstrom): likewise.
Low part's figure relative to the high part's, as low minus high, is 0.04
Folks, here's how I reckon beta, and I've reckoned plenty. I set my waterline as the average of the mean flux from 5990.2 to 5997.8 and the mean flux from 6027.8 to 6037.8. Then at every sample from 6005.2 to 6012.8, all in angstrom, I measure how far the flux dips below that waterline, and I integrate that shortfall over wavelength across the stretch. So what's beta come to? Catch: 2.1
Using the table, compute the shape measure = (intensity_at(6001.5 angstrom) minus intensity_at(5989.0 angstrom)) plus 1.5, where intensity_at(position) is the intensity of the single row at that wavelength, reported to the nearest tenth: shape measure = 0.4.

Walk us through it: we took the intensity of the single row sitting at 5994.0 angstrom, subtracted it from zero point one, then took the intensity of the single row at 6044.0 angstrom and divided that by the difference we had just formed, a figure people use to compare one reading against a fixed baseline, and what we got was -1.01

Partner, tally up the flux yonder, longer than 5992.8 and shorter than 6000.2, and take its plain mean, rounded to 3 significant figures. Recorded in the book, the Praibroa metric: 27.4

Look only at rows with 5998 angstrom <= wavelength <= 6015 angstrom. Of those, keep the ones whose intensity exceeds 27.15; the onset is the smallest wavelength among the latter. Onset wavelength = 6004.0 angstrom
